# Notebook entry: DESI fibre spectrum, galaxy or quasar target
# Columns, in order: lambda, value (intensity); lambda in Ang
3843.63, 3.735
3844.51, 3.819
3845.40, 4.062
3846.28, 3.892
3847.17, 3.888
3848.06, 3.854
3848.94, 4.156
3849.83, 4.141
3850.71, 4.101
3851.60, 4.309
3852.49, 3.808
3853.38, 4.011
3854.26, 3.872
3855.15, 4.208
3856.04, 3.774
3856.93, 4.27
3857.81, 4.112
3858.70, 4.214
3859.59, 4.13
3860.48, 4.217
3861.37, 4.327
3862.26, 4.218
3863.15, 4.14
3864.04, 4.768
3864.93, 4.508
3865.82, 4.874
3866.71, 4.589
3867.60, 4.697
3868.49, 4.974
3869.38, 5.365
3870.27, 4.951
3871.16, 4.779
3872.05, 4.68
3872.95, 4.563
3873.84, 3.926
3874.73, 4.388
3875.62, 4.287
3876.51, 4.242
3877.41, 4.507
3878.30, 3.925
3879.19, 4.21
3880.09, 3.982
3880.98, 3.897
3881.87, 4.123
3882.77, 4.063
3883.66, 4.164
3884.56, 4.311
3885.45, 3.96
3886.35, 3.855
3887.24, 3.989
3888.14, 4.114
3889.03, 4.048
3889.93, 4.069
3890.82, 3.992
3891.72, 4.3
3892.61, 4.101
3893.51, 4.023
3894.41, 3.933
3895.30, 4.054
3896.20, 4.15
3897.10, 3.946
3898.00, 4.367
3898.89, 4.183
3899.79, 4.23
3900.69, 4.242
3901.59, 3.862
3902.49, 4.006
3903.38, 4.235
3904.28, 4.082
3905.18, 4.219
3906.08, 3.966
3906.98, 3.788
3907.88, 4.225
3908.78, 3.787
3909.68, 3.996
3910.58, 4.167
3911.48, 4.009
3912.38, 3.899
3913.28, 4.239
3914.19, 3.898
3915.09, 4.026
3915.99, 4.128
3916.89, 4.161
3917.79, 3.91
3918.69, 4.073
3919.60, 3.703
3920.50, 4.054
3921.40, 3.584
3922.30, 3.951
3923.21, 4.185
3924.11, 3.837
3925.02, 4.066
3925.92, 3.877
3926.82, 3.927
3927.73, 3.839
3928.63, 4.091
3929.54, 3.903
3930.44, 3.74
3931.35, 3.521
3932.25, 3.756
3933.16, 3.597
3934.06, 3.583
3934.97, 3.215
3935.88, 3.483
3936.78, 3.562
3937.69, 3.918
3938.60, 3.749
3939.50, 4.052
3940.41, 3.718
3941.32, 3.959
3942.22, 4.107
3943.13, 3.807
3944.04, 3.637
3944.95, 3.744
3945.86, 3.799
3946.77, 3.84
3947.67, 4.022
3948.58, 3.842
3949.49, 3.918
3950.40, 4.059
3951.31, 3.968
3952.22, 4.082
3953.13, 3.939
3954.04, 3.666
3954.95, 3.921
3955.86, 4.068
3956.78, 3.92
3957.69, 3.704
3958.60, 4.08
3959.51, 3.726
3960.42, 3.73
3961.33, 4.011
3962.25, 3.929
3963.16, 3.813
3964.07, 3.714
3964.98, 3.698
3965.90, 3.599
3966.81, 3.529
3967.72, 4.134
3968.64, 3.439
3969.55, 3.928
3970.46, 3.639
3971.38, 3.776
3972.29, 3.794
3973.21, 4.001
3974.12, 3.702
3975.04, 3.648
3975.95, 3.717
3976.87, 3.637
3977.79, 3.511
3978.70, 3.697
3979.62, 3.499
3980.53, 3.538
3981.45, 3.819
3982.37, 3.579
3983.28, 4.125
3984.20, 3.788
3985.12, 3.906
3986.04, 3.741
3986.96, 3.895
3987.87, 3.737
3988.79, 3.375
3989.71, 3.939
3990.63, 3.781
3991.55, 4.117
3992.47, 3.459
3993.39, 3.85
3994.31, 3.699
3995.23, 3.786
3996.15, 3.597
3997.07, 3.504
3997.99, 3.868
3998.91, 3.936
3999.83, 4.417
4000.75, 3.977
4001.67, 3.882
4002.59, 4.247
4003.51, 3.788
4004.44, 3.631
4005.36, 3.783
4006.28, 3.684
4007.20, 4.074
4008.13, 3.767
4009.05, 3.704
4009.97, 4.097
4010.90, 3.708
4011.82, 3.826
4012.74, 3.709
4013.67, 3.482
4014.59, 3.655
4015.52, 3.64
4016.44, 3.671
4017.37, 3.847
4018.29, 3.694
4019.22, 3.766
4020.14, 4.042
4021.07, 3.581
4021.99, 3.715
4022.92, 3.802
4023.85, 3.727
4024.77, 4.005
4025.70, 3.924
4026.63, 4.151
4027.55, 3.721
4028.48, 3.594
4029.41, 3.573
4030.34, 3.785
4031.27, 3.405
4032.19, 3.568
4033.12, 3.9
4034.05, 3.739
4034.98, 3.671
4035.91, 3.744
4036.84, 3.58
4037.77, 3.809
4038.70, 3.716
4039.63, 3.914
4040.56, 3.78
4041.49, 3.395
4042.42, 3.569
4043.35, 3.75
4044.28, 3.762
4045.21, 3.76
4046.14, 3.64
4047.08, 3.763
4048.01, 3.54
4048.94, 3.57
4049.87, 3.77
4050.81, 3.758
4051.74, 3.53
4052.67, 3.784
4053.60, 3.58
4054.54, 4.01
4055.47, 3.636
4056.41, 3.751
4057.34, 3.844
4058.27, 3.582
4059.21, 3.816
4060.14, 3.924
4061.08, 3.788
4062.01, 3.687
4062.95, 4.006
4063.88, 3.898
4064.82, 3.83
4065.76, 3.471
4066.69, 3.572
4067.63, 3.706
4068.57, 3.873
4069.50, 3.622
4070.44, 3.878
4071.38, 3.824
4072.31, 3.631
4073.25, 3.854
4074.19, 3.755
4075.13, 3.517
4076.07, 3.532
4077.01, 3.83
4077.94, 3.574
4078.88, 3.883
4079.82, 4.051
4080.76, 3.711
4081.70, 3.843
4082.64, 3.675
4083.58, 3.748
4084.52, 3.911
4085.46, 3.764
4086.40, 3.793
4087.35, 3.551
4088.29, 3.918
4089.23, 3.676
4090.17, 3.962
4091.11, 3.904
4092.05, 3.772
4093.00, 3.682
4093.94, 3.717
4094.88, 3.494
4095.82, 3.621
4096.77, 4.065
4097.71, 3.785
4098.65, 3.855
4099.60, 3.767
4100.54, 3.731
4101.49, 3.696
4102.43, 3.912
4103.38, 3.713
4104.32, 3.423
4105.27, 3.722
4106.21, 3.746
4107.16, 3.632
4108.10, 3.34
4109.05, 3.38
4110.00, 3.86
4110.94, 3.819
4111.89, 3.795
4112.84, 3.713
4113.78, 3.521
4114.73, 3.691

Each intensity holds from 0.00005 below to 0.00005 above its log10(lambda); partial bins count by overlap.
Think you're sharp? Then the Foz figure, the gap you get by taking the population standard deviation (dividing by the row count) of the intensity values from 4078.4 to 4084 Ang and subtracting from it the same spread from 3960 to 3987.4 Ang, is -0.05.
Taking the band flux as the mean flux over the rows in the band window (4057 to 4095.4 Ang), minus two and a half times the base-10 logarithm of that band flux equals -1.44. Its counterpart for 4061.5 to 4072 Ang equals -1.44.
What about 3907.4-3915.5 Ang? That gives -1.51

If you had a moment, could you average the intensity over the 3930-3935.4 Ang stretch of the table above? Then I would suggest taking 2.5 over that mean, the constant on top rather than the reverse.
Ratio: 0.70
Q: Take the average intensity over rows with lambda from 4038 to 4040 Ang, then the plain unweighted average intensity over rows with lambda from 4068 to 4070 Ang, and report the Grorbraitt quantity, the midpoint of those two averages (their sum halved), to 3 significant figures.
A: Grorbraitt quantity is 3.78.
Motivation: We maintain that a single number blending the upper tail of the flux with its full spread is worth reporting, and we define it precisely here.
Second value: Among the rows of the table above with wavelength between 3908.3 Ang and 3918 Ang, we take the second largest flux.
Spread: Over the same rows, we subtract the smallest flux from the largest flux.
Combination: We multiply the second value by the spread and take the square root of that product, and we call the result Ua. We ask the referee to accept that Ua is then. 1.37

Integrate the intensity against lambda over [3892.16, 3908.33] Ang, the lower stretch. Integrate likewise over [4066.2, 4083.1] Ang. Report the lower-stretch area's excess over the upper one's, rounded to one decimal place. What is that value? 2.9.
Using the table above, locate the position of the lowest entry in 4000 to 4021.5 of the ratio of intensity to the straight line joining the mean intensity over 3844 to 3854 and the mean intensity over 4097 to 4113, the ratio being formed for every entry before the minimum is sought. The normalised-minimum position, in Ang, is 4013.67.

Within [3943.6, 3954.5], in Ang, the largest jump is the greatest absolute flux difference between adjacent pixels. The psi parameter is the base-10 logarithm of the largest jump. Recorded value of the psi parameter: -0.56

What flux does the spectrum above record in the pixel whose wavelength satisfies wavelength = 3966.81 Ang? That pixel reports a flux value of 3.529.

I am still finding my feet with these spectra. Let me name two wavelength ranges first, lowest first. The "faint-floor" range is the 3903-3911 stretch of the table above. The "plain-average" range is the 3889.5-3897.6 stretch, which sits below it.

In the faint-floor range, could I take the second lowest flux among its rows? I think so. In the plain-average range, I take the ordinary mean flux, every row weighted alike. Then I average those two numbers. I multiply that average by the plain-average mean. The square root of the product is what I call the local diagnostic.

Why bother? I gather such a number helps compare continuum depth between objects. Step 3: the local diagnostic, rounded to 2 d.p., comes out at 3.99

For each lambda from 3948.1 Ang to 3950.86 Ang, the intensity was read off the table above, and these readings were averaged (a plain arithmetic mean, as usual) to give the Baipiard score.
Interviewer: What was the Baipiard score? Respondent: 3.94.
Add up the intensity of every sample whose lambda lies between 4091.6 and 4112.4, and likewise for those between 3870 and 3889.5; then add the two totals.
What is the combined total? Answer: 174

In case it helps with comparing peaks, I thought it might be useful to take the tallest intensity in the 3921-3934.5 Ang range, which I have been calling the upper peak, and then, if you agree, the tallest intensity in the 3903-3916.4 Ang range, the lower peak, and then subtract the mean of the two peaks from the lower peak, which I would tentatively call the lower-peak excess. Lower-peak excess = 0.03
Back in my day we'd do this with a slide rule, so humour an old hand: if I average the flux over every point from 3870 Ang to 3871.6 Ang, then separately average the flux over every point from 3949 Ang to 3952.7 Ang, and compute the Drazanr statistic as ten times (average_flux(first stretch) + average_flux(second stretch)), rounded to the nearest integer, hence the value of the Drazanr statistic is 89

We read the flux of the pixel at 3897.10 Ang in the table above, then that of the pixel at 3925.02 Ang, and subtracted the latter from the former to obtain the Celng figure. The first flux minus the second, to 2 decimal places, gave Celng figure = -0.12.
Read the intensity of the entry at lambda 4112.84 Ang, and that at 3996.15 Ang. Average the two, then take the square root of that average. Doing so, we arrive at 1.91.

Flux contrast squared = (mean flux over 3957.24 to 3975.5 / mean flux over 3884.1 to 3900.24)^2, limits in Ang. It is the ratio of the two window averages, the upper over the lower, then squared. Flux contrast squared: 0.85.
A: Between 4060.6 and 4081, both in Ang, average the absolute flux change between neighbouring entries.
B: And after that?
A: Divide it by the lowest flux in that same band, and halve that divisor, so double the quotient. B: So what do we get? 0.111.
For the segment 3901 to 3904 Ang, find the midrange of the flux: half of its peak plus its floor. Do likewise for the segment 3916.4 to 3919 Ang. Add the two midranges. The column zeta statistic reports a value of 8.08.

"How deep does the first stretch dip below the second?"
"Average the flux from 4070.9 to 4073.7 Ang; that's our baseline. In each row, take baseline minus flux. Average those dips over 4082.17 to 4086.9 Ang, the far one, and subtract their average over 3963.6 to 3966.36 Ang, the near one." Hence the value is -0.11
